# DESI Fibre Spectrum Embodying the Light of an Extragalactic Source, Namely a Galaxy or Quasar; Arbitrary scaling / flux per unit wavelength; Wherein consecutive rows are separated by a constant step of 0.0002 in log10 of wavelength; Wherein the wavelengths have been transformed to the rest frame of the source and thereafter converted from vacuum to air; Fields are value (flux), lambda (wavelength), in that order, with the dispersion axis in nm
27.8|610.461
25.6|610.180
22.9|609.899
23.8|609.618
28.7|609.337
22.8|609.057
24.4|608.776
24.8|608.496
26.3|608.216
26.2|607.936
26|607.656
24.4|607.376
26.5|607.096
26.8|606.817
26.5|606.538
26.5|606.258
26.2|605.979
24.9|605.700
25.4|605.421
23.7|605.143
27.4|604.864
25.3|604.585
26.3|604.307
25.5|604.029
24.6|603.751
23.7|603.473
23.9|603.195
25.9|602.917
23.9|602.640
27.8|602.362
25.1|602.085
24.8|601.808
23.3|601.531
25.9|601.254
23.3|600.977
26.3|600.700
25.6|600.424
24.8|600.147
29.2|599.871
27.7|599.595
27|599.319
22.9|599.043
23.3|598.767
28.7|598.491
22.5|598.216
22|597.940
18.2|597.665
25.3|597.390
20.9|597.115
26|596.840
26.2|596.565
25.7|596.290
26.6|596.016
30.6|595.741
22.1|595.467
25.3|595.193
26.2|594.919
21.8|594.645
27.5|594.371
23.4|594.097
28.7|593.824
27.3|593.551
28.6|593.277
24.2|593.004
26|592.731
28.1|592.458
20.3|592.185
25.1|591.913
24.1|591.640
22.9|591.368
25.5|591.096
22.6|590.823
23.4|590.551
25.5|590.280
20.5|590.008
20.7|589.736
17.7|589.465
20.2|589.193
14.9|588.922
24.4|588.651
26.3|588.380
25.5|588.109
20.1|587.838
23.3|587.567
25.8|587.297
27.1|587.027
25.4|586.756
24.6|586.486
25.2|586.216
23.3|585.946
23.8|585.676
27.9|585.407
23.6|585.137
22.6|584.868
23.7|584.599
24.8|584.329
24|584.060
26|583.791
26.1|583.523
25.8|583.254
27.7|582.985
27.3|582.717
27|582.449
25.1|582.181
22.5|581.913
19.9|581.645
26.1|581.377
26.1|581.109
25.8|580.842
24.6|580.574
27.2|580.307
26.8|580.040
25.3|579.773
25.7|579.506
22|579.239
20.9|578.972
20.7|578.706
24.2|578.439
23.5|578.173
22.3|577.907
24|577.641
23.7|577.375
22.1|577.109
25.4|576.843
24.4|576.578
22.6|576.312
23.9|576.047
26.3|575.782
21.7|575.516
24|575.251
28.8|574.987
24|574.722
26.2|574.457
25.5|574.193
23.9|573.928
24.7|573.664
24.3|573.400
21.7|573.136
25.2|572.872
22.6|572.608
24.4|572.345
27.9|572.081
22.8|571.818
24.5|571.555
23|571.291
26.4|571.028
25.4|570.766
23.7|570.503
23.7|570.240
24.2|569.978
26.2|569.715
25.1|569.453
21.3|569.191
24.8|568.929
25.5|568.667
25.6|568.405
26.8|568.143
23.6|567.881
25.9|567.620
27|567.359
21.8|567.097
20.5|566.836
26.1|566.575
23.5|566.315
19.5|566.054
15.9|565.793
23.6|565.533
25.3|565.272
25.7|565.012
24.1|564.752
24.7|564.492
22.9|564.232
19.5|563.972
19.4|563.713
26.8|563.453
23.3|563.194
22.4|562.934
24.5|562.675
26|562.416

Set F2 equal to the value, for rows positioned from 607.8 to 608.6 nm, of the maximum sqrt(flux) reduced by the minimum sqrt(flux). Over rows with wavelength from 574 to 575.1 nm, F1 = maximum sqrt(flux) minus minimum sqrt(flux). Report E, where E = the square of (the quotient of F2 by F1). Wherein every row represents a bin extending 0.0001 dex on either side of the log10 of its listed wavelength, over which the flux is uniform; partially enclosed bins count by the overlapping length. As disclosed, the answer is 0.1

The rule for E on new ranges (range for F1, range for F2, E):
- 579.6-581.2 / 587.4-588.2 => 4.9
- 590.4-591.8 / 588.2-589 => 18.4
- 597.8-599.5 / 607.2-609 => 0.1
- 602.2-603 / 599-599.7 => 1.5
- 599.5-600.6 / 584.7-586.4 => 1.6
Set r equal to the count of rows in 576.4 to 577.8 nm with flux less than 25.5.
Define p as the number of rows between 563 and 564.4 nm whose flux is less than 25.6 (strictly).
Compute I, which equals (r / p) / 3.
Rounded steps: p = 4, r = 5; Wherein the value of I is 0.42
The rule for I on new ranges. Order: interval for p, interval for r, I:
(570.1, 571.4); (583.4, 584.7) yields 0.25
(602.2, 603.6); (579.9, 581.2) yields 0.11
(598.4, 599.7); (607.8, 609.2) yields 0.50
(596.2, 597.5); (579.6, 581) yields 0.33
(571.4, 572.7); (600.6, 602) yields 0.25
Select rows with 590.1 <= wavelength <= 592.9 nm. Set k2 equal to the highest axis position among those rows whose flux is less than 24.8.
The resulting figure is 592.185 nm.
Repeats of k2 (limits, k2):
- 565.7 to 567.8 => 567.097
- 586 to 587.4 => 586.486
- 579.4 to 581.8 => 581.645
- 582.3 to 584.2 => 584.060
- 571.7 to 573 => 572.608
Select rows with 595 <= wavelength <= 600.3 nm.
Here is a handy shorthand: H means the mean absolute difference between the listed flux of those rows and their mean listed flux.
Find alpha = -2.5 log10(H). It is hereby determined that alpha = -1.0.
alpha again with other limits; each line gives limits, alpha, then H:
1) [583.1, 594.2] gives -0.8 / 2.1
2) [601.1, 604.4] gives 0.0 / 1.0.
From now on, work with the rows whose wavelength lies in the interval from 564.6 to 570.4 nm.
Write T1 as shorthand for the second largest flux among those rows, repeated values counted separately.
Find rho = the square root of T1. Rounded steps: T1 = 26.8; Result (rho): 5.18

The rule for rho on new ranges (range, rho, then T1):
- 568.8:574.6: 5.14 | 26.4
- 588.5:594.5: 5.35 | 28.6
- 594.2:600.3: 5.40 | 29.2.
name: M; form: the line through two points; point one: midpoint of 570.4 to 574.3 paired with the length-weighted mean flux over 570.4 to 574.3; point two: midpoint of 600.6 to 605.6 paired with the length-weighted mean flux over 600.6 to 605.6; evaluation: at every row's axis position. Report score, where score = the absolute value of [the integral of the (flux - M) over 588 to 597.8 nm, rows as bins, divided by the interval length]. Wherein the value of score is 0.75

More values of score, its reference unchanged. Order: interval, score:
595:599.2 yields 0.51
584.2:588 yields 0.34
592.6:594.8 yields 1.05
